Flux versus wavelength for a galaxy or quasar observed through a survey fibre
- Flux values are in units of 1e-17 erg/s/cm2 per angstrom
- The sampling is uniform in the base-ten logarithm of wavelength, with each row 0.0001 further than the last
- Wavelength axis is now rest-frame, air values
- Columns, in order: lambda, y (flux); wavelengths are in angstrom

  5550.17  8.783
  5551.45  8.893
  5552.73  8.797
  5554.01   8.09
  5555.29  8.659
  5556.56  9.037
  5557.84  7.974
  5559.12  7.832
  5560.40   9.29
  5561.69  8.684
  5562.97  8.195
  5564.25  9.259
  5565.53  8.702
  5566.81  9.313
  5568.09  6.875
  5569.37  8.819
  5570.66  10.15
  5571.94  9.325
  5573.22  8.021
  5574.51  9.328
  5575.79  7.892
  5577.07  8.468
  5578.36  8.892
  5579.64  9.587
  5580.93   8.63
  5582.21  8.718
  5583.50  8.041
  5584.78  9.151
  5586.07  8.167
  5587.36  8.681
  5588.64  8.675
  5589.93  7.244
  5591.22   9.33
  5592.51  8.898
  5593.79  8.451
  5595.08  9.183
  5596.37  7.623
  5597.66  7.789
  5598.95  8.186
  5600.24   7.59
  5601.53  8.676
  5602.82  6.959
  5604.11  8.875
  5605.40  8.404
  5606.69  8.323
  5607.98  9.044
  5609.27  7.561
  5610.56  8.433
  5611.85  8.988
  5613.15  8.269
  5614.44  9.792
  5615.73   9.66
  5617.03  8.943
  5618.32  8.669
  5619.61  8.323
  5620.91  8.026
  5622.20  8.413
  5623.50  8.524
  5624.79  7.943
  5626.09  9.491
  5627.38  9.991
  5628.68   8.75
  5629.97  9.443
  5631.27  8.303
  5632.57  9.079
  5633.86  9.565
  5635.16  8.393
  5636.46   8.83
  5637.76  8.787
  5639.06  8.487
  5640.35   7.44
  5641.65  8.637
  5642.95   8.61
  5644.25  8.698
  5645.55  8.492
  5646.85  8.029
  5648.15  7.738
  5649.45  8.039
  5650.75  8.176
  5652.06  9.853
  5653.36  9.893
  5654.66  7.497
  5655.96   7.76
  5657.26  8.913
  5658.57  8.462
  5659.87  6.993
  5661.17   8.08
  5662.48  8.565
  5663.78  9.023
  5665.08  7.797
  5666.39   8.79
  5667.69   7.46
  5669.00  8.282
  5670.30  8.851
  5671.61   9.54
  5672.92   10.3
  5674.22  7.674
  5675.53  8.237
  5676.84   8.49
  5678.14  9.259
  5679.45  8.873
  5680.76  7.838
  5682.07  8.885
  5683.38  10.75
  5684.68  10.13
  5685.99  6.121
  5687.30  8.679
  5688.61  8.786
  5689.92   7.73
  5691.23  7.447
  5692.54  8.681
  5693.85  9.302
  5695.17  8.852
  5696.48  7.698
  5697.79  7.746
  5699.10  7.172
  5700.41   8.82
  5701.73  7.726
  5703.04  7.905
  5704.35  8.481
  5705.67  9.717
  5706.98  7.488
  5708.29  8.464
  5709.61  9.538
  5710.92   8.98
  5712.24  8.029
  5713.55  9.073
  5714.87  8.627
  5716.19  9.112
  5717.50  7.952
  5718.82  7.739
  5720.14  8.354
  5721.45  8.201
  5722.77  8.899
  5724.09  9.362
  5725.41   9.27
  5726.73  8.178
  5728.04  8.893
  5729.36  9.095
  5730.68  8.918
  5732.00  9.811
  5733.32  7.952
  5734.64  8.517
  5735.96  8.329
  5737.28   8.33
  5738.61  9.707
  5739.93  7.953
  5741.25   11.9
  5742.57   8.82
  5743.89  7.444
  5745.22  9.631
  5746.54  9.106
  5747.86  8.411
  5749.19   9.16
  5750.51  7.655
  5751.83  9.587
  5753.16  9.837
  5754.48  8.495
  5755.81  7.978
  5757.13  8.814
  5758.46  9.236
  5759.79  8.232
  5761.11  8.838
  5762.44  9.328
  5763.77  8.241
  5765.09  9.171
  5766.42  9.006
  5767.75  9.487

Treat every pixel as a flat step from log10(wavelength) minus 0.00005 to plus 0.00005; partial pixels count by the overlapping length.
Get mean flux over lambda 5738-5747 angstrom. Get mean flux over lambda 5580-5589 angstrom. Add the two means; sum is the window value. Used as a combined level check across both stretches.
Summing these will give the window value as 17.8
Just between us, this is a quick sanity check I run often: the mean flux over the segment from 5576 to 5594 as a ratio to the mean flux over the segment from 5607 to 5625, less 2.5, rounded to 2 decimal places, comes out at -1.50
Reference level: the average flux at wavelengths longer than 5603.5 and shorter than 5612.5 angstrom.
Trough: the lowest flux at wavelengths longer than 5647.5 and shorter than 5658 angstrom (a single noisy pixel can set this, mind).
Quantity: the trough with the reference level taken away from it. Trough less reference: -1.0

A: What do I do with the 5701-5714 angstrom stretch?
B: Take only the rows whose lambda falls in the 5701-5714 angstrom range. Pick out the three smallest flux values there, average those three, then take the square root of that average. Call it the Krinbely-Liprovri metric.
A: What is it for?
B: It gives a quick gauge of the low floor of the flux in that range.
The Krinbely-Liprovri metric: 2.78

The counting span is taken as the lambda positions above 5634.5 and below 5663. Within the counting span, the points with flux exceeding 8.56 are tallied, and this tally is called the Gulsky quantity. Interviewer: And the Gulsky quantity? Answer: 9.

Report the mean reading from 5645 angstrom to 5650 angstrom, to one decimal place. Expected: 8.1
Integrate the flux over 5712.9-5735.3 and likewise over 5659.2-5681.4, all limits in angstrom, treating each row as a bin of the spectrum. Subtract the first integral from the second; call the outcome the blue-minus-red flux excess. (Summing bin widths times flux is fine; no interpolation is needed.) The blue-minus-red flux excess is -7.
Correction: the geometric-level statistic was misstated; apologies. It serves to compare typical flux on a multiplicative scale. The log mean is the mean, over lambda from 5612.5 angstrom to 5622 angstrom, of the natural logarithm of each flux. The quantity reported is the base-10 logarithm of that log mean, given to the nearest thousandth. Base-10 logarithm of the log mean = 0.337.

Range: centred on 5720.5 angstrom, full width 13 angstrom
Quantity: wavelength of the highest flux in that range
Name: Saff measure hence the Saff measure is 5724.09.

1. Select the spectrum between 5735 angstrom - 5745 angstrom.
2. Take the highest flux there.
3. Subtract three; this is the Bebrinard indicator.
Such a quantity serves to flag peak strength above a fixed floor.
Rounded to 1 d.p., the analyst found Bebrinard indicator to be 8.9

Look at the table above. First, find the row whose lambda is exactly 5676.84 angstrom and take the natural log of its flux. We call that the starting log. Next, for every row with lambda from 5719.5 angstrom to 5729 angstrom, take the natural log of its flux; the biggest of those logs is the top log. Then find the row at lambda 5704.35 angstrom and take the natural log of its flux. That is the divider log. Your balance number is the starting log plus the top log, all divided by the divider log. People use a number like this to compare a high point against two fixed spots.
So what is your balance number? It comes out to 2.05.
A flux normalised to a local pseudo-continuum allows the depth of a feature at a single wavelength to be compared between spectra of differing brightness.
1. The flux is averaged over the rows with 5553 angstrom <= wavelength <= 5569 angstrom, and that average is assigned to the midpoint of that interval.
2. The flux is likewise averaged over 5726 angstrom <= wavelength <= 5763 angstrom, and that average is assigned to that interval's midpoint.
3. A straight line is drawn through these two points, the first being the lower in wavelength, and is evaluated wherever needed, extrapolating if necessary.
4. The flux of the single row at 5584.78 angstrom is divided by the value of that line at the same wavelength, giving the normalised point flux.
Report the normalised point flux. 1.07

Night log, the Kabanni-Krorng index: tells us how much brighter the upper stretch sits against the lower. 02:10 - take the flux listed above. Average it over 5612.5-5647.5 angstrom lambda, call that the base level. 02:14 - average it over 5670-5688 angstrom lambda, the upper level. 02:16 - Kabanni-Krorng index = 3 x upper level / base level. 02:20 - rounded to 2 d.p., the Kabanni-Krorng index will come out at 3.04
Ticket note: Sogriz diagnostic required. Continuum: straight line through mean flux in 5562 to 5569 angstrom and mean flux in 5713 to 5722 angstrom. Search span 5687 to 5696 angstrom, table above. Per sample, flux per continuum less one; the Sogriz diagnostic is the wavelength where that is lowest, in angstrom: 5691.23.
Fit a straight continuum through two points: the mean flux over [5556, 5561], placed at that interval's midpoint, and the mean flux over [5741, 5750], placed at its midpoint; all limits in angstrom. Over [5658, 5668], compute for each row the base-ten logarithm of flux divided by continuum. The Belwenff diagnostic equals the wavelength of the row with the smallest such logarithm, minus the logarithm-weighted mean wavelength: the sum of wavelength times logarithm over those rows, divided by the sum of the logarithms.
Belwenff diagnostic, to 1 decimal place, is -3.1 angstrom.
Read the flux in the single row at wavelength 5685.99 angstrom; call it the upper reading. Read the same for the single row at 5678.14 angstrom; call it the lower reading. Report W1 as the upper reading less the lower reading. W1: -3.1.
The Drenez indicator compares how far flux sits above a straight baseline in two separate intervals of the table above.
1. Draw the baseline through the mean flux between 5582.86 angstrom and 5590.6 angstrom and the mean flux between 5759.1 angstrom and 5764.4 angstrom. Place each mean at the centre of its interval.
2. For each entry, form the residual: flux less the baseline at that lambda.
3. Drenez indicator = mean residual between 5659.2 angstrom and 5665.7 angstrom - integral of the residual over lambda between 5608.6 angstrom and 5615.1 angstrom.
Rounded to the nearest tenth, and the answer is -1.9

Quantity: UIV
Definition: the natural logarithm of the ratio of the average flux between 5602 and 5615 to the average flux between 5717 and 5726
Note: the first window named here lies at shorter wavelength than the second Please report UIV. -0.01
